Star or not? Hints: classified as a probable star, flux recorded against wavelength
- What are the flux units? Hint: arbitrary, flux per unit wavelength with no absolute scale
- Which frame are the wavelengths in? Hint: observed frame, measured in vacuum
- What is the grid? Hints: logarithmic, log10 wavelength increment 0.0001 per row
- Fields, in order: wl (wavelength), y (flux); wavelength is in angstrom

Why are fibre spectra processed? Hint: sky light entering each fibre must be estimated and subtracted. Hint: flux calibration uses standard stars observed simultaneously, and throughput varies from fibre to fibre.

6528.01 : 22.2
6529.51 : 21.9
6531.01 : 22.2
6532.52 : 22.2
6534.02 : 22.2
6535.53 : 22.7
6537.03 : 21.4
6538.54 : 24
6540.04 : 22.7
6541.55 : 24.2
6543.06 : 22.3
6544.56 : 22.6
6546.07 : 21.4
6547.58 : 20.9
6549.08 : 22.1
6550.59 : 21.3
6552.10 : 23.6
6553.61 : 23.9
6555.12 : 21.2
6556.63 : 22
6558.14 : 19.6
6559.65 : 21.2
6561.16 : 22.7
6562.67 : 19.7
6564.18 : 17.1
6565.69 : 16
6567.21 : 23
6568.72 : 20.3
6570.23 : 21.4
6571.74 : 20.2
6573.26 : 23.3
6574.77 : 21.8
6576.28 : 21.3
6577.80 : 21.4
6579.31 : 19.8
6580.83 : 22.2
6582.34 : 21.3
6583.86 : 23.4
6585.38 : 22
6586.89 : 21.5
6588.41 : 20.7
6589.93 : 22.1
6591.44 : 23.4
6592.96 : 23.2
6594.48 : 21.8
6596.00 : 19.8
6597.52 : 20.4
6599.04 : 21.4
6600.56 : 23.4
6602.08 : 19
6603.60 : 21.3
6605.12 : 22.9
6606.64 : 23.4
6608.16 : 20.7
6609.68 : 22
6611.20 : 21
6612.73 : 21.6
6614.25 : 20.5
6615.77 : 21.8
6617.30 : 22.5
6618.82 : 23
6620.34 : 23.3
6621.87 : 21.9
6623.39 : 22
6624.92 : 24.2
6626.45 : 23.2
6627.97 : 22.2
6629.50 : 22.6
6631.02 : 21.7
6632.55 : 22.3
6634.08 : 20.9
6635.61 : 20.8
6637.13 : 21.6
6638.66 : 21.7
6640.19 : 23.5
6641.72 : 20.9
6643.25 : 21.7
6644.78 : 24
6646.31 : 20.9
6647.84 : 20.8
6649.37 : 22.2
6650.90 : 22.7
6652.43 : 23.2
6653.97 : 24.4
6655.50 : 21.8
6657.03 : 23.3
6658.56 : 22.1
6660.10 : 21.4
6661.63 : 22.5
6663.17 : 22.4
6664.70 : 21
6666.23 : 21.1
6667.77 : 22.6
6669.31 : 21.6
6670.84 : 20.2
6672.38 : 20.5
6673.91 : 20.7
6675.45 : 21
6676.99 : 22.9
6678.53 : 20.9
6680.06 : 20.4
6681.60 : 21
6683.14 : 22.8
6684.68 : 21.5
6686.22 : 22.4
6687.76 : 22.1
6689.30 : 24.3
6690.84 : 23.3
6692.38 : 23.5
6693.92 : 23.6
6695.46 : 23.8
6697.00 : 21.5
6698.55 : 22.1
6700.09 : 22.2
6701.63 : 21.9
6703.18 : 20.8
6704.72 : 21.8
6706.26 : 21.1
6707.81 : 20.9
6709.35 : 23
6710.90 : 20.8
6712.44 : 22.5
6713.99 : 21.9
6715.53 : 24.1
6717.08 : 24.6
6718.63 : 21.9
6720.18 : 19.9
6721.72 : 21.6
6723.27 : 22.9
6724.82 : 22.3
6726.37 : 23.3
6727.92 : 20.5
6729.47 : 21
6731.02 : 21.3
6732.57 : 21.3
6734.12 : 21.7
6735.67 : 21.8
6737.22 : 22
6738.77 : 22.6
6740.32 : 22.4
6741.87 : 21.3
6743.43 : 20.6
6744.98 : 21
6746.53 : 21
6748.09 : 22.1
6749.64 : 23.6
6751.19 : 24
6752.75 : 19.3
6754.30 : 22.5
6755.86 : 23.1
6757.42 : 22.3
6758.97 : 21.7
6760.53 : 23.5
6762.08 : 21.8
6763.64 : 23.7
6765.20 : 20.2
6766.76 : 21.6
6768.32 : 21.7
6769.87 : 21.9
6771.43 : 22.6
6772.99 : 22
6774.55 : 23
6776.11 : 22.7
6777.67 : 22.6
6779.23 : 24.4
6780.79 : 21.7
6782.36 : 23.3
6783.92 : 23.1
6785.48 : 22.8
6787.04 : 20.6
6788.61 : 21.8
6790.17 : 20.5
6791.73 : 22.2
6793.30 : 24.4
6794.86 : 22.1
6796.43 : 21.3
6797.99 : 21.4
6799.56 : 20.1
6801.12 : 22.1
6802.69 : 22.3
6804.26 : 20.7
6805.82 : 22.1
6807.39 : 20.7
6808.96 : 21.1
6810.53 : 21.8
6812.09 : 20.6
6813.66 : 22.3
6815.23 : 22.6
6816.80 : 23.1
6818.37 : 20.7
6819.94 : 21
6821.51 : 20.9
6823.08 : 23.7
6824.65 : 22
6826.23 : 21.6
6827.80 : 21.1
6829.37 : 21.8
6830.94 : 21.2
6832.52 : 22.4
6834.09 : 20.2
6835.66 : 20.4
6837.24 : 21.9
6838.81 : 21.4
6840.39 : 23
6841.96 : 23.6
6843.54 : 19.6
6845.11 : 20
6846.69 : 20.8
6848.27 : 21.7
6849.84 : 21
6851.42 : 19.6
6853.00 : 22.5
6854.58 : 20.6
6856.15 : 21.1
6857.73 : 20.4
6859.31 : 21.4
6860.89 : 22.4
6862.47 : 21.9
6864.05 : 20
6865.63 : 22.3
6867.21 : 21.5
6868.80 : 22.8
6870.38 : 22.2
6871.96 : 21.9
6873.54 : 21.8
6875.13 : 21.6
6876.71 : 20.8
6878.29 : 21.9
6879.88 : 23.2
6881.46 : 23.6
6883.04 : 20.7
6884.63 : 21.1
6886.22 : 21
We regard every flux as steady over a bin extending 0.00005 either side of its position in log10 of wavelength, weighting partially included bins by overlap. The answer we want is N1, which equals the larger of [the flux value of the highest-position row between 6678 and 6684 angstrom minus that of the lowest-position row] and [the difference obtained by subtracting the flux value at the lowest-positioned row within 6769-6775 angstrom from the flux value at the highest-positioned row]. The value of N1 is 1.9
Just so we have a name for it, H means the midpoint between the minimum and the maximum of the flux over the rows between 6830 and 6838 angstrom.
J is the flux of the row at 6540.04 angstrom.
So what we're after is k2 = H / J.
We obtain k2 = 0.94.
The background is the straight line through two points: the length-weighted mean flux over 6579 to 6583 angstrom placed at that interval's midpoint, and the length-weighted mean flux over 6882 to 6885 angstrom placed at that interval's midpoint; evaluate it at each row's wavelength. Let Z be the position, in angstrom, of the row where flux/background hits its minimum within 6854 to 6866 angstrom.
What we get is 6864.05 angstrom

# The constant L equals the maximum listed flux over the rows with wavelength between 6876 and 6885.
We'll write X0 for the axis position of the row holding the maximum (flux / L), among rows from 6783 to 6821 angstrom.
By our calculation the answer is 6793.30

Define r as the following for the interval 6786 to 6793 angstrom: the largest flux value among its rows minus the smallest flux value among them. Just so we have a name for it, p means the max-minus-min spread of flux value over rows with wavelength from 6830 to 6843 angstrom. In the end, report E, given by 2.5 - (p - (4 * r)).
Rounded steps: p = 3.4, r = 1.7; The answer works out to 5.9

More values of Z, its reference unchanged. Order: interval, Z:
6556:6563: 6558.14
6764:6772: 6765.20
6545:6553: 6547.58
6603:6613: 6608.16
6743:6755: 6752.75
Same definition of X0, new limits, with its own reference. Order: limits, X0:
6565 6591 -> 6583.86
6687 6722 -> 6717.08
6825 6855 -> 6841.96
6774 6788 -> 6779.23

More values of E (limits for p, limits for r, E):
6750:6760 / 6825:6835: 6.6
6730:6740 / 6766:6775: 6.8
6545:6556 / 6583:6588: 7.1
